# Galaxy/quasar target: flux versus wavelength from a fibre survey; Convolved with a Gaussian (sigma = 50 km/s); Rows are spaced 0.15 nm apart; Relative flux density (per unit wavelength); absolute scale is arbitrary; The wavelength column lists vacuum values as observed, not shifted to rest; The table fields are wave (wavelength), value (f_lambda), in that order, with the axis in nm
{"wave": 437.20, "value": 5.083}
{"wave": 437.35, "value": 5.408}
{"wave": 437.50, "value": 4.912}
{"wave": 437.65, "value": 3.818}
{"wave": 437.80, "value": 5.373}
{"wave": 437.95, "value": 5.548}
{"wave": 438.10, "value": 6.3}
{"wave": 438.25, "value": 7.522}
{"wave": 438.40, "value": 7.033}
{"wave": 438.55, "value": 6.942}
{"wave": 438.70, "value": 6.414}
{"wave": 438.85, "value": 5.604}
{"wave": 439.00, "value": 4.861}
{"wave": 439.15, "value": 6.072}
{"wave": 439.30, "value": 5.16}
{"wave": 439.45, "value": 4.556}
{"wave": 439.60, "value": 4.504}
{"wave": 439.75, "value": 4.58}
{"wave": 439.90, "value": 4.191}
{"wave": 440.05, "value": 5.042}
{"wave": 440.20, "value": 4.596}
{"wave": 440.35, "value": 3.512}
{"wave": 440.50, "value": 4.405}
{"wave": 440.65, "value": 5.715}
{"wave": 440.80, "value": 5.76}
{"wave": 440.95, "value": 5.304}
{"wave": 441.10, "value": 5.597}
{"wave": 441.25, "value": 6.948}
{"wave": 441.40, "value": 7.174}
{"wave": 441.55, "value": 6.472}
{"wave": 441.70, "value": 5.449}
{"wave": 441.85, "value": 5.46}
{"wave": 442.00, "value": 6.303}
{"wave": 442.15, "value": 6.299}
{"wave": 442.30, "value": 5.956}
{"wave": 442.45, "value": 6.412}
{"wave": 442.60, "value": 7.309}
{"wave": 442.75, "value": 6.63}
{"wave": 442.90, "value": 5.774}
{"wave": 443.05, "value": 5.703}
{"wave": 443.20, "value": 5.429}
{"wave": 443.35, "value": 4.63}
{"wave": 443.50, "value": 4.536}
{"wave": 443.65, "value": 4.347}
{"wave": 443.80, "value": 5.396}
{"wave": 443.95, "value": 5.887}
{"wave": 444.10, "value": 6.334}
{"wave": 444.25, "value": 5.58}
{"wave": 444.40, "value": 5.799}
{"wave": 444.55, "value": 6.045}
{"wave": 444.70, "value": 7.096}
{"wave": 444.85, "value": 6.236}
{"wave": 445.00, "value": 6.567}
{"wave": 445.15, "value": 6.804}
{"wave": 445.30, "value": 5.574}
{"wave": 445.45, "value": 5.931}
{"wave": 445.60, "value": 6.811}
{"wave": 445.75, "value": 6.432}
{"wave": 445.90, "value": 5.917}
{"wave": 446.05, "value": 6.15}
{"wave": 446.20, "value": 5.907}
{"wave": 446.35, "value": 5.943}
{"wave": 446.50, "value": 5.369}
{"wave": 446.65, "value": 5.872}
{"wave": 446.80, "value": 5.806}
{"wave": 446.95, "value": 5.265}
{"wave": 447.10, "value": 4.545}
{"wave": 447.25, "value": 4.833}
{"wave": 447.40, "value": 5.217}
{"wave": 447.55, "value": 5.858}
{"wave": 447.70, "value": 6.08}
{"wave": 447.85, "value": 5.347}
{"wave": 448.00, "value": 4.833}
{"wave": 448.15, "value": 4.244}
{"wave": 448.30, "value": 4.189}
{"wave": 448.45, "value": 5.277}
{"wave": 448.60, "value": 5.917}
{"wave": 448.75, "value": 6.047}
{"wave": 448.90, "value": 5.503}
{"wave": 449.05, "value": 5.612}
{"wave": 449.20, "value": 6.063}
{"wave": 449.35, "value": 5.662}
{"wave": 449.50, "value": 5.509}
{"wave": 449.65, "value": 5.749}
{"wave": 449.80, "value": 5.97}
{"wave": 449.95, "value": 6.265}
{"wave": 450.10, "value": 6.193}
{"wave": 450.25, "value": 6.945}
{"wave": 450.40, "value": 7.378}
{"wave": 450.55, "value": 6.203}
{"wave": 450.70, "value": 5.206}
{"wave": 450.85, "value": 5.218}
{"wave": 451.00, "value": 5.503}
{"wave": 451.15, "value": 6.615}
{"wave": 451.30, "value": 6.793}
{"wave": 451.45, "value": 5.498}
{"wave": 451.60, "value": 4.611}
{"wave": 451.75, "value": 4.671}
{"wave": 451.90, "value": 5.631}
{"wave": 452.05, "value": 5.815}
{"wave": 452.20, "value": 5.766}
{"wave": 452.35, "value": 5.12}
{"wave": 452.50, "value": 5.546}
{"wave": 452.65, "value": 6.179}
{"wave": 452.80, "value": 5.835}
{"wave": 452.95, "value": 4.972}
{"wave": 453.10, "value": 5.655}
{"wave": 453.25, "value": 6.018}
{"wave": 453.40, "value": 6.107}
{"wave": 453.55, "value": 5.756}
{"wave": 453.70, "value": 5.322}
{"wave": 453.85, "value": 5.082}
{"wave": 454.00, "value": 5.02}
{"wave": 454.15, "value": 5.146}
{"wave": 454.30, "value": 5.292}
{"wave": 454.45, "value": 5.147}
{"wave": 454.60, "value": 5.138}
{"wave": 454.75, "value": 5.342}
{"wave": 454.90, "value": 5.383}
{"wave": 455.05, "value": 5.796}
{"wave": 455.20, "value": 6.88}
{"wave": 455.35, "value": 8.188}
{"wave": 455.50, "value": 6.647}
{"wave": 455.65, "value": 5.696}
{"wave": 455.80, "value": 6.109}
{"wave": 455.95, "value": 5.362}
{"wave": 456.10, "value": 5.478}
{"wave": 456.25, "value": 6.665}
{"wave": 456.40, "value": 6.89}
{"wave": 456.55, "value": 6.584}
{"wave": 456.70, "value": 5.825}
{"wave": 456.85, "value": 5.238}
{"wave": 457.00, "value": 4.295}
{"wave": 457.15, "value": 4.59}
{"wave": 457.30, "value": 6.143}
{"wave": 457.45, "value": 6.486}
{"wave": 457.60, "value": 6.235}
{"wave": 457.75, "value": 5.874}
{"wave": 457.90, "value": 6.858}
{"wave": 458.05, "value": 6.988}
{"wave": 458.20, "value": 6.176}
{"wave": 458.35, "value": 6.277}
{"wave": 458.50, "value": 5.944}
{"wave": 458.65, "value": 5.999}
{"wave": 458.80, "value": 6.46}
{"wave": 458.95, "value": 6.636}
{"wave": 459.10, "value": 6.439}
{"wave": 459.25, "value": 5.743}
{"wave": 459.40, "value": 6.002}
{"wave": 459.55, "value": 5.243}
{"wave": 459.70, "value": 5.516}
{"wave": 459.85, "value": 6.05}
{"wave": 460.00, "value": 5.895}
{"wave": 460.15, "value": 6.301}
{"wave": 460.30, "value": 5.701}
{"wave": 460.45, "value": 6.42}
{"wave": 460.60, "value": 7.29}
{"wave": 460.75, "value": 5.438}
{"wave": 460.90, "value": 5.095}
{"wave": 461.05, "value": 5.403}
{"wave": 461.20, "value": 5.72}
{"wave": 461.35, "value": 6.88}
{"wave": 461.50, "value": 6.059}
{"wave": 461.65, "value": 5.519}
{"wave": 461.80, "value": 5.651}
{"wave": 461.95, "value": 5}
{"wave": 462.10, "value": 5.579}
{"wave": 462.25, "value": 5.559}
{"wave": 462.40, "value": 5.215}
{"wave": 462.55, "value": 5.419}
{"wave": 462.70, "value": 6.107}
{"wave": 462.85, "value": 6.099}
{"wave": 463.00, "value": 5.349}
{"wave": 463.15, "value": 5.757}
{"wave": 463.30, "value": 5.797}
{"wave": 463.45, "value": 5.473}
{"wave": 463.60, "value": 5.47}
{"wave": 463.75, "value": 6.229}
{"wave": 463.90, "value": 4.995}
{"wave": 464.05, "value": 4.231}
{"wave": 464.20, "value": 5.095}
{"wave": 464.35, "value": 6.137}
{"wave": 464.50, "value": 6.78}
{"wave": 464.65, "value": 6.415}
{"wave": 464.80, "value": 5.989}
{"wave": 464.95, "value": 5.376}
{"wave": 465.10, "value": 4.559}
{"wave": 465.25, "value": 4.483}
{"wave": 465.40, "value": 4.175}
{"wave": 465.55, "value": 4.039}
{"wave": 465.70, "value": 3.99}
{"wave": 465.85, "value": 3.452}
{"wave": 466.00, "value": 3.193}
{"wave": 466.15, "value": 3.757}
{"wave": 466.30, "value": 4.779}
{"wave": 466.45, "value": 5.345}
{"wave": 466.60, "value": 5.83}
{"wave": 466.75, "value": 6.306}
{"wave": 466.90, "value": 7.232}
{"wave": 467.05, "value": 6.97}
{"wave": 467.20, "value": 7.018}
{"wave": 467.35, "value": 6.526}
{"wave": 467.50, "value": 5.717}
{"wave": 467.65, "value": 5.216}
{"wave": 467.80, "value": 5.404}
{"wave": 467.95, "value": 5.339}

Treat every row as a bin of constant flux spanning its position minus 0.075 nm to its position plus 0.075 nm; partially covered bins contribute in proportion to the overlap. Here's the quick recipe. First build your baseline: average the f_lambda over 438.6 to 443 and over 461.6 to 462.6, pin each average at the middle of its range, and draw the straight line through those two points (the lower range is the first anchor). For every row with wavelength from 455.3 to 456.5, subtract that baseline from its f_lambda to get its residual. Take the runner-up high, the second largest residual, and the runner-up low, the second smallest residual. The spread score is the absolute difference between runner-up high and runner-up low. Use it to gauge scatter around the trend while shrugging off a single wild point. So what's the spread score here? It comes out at 1.4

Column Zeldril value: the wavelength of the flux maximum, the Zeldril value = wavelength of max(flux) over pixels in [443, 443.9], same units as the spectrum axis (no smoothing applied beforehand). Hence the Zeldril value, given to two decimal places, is 443.05 nm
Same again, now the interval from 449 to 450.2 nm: 449.95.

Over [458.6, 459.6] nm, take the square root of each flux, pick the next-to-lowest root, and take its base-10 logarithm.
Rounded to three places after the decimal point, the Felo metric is 0.380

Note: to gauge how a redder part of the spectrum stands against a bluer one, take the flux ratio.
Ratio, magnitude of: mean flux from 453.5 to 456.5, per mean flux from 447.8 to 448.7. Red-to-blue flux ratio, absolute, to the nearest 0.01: 1.17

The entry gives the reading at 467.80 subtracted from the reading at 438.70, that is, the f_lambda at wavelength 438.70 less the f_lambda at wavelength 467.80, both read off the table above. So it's 1.0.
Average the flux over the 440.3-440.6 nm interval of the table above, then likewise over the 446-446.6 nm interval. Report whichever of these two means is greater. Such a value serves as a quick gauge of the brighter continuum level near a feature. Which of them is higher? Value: 5.8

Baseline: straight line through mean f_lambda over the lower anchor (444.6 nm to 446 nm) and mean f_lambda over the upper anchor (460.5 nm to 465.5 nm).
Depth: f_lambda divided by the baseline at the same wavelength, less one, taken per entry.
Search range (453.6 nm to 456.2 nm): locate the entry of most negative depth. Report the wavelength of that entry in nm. 454.00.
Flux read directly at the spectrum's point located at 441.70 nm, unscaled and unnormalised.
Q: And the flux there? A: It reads 5.449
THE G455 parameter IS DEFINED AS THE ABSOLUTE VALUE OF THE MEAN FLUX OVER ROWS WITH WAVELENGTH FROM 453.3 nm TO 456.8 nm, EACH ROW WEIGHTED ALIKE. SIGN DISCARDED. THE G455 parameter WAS 5.9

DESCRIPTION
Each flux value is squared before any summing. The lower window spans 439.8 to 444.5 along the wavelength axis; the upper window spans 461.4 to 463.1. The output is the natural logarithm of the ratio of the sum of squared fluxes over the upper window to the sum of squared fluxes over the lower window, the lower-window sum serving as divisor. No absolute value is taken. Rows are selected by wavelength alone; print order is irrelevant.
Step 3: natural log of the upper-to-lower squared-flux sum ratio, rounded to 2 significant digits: -1.1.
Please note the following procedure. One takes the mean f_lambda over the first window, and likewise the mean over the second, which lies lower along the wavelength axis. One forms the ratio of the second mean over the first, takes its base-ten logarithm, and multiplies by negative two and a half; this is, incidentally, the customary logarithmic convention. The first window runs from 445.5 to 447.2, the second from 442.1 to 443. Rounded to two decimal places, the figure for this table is -0.10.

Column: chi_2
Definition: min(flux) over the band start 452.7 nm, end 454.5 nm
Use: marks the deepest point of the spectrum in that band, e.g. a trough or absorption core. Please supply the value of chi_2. 4.972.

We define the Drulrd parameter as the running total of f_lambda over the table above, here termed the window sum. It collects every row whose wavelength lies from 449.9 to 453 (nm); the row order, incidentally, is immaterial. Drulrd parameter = 122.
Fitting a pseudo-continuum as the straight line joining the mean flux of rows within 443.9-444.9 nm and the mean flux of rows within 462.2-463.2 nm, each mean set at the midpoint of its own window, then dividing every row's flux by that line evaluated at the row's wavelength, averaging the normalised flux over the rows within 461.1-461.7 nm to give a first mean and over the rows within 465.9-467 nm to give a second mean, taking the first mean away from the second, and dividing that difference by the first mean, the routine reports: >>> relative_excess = -0.1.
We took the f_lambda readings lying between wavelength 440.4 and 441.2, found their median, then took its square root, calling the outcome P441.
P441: 2.37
